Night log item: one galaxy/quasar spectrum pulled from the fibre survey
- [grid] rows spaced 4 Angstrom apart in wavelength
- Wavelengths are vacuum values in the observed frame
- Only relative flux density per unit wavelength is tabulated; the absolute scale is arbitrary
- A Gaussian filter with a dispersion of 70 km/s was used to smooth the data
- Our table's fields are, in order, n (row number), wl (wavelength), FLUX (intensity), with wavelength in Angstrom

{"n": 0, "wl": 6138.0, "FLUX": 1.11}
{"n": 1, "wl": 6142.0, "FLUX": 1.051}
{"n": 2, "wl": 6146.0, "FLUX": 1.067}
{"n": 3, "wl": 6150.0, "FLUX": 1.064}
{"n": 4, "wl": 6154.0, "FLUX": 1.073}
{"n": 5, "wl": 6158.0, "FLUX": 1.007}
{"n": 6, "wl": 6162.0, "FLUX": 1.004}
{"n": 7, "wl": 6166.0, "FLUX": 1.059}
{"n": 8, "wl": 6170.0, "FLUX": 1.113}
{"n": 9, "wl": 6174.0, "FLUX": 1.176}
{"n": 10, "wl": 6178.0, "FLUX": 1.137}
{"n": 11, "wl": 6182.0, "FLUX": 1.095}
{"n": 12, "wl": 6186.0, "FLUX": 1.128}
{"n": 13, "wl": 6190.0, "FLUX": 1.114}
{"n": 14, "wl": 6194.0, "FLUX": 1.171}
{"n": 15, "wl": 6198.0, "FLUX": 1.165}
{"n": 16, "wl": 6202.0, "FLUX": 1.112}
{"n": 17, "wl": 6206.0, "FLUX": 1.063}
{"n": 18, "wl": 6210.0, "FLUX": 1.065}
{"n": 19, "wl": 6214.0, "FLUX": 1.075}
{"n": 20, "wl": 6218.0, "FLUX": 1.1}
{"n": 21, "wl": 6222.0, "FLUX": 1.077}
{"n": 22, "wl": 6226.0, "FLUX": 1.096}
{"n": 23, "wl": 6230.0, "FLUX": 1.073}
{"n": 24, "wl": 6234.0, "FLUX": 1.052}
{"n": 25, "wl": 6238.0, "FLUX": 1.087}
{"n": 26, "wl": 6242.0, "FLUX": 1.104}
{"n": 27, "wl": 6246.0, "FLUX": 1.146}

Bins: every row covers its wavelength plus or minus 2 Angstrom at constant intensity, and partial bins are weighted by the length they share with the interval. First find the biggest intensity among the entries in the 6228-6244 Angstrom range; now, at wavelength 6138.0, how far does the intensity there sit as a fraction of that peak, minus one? 0.01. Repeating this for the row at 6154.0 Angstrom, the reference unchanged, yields -0.03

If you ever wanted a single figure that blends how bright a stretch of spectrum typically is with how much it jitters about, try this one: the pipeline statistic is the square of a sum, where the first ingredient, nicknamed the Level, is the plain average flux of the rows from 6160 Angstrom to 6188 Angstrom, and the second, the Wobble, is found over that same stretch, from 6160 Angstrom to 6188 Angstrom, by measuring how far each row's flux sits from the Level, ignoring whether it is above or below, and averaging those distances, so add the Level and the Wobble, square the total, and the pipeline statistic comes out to 1.31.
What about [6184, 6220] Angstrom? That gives 1.30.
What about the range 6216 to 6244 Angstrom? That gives 1.21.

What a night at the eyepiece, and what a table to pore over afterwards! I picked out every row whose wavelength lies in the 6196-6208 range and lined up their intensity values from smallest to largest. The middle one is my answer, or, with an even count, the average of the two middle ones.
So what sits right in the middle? 1.11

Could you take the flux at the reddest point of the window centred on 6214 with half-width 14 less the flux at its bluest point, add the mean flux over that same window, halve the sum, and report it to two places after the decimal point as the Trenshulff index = 0.53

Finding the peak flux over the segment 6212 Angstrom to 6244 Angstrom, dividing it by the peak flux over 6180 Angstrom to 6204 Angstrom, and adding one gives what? 1.94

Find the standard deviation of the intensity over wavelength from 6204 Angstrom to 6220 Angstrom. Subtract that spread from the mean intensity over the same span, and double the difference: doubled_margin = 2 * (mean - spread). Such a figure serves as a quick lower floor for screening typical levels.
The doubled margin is 2.12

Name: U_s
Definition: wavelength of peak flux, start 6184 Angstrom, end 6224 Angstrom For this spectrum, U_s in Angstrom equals 6194.0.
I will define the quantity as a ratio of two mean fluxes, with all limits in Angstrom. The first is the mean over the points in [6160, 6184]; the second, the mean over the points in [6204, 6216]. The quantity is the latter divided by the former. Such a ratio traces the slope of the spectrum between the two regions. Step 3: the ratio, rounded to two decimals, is 0.97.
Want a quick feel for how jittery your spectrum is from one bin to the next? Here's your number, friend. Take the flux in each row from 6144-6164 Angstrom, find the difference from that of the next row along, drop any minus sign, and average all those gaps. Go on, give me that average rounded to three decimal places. 0.020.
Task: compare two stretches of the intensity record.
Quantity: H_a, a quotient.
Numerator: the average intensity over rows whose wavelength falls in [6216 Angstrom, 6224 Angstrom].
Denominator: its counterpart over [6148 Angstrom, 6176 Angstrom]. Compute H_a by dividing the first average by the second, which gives 1.02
